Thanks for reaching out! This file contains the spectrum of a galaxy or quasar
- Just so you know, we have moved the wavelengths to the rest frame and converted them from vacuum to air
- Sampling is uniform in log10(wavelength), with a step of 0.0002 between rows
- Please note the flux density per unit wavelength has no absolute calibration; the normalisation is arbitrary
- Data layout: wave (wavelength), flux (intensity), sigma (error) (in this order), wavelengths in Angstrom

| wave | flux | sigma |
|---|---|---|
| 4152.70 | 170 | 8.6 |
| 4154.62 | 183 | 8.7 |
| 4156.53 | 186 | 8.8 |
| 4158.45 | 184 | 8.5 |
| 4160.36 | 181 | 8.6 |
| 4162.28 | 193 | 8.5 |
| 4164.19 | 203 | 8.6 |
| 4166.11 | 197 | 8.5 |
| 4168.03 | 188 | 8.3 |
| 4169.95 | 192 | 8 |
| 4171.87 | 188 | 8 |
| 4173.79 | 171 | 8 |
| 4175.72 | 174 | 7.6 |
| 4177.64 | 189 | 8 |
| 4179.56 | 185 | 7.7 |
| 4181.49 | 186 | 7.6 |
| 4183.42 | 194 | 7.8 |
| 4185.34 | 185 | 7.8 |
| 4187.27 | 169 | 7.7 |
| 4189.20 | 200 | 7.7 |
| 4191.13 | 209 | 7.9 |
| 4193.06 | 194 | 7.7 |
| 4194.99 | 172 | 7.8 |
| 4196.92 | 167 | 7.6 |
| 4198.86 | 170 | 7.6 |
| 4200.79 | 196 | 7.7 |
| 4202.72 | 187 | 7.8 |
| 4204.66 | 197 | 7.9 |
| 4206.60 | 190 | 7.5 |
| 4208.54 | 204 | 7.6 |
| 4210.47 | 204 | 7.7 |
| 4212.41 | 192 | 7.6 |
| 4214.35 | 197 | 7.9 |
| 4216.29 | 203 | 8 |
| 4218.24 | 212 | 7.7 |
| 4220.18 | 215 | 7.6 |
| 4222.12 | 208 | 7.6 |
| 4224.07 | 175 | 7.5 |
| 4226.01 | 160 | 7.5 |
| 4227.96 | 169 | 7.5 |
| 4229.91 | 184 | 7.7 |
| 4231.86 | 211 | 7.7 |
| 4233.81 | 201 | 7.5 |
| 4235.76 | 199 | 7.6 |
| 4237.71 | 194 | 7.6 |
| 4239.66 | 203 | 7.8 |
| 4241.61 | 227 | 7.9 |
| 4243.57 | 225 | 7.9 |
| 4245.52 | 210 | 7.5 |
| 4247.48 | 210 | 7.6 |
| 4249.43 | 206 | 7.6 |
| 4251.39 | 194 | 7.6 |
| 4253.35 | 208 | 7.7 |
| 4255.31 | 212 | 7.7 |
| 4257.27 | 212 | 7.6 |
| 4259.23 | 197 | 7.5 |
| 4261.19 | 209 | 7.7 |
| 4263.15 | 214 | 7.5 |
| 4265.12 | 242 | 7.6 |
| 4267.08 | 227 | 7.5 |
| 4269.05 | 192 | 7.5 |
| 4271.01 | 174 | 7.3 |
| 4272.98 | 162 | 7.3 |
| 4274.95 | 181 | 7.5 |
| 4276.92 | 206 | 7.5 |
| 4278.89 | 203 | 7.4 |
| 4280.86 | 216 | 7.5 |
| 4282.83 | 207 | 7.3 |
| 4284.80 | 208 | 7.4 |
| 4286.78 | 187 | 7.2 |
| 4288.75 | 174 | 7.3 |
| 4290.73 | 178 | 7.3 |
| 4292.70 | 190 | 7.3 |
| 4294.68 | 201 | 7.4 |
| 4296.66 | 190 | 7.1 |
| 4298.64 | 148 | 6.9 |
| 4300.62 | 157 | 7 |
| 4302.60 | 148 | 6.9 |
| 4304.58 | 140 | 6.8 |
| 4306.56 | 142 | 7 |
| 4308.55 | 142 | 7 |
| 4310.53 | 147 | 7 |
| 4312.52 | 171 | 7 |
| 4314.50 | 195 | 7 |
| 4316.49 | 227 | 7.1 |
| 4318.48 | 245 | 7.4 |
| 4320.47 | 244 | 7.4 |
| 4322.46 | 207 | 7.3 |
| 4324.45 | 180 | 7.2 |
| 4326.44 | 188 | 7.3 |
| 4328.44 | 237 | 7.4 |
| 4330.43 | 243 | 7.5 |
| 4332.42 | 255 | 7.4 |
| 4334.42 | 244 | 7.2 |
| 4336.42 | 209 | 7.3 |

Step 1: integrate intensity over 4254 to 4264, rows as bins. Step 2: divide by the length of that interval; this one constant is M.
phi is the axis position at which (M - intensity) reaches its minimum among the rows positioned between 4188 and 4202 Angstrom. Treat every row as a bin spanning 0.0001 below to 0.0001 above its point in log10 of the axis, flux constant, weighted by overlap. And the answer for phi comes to 4191.13 Angstrom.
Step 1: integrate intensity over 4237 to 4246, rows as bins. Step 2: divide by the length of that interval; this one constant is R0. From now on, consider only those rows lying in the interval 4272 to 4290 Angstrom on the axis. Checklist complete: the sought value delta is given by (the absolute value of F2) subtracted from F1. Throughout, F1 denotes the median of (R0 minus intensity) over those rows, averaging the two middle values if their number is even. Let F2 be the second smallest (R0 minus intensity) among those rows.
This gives 5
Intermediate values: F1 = 10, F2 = 5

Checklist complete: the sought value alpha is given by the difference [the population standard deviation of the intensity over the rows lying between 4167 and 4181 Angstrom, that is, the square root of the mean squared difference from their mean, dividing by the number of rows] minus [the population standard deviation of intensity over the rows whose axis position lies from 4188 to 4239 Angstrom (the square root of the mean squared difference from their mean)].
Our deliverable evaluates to -8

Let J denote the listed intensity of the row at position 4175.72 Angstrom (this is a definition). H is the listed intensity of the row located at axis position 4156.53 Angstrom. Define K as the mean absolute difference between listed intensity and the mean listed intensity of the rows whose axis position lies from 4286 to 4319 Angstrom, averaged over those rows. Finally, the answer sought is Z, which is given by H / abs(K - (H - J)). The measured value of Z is 15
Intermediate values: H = 186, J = 174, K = 25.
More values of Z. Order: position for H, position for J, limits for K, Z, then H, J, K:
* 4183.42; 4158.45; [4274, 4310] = 16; 194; 184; 22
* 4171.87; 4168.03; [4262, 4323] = 7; 188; 188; 26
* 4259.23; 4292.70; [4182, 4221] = 48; 197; 190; 11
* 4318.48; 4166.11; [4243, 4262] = 6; 245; 197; 6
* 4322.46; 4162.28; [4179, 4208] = 49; 207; 193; 10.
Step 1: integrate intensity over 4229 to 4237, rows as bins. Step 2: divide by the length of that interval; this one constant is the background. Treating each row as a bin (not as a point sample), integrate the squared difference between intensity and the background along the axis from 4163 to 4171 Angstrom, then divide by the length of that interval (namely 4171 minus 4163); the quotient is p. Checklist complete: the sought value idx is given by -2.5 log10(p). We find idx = -4.1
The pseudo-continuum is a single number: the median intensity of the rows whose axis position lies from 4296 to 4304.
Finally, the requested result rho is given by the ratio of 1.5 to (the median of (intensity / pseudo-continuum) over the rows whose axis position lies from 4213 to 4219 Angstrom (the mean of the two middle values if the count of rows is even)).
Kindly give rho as 1.13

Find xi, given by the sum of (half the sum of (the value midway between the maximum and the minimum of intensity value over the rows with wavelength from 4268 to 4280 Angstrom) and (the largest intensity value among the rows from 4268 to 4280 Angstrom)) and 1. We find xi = 196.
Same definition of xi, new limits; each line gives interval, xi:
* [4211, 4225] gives 206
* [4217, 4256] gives 211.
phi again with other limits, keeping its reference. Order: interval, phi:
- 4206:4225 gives 4220.18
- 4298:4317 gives 4316.49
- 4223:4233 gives 4231.86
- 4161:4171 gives 4164.19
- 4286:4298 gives 4294.68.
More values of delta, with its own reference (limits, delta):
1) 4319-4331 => -40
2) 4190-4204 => 9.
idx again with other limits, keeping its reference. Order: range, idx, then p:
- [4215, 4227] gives -6.6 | 424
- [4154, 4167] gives -5.4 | 139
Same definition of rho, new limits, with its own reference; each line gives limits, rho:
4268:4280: 1.23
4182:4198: 1.21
